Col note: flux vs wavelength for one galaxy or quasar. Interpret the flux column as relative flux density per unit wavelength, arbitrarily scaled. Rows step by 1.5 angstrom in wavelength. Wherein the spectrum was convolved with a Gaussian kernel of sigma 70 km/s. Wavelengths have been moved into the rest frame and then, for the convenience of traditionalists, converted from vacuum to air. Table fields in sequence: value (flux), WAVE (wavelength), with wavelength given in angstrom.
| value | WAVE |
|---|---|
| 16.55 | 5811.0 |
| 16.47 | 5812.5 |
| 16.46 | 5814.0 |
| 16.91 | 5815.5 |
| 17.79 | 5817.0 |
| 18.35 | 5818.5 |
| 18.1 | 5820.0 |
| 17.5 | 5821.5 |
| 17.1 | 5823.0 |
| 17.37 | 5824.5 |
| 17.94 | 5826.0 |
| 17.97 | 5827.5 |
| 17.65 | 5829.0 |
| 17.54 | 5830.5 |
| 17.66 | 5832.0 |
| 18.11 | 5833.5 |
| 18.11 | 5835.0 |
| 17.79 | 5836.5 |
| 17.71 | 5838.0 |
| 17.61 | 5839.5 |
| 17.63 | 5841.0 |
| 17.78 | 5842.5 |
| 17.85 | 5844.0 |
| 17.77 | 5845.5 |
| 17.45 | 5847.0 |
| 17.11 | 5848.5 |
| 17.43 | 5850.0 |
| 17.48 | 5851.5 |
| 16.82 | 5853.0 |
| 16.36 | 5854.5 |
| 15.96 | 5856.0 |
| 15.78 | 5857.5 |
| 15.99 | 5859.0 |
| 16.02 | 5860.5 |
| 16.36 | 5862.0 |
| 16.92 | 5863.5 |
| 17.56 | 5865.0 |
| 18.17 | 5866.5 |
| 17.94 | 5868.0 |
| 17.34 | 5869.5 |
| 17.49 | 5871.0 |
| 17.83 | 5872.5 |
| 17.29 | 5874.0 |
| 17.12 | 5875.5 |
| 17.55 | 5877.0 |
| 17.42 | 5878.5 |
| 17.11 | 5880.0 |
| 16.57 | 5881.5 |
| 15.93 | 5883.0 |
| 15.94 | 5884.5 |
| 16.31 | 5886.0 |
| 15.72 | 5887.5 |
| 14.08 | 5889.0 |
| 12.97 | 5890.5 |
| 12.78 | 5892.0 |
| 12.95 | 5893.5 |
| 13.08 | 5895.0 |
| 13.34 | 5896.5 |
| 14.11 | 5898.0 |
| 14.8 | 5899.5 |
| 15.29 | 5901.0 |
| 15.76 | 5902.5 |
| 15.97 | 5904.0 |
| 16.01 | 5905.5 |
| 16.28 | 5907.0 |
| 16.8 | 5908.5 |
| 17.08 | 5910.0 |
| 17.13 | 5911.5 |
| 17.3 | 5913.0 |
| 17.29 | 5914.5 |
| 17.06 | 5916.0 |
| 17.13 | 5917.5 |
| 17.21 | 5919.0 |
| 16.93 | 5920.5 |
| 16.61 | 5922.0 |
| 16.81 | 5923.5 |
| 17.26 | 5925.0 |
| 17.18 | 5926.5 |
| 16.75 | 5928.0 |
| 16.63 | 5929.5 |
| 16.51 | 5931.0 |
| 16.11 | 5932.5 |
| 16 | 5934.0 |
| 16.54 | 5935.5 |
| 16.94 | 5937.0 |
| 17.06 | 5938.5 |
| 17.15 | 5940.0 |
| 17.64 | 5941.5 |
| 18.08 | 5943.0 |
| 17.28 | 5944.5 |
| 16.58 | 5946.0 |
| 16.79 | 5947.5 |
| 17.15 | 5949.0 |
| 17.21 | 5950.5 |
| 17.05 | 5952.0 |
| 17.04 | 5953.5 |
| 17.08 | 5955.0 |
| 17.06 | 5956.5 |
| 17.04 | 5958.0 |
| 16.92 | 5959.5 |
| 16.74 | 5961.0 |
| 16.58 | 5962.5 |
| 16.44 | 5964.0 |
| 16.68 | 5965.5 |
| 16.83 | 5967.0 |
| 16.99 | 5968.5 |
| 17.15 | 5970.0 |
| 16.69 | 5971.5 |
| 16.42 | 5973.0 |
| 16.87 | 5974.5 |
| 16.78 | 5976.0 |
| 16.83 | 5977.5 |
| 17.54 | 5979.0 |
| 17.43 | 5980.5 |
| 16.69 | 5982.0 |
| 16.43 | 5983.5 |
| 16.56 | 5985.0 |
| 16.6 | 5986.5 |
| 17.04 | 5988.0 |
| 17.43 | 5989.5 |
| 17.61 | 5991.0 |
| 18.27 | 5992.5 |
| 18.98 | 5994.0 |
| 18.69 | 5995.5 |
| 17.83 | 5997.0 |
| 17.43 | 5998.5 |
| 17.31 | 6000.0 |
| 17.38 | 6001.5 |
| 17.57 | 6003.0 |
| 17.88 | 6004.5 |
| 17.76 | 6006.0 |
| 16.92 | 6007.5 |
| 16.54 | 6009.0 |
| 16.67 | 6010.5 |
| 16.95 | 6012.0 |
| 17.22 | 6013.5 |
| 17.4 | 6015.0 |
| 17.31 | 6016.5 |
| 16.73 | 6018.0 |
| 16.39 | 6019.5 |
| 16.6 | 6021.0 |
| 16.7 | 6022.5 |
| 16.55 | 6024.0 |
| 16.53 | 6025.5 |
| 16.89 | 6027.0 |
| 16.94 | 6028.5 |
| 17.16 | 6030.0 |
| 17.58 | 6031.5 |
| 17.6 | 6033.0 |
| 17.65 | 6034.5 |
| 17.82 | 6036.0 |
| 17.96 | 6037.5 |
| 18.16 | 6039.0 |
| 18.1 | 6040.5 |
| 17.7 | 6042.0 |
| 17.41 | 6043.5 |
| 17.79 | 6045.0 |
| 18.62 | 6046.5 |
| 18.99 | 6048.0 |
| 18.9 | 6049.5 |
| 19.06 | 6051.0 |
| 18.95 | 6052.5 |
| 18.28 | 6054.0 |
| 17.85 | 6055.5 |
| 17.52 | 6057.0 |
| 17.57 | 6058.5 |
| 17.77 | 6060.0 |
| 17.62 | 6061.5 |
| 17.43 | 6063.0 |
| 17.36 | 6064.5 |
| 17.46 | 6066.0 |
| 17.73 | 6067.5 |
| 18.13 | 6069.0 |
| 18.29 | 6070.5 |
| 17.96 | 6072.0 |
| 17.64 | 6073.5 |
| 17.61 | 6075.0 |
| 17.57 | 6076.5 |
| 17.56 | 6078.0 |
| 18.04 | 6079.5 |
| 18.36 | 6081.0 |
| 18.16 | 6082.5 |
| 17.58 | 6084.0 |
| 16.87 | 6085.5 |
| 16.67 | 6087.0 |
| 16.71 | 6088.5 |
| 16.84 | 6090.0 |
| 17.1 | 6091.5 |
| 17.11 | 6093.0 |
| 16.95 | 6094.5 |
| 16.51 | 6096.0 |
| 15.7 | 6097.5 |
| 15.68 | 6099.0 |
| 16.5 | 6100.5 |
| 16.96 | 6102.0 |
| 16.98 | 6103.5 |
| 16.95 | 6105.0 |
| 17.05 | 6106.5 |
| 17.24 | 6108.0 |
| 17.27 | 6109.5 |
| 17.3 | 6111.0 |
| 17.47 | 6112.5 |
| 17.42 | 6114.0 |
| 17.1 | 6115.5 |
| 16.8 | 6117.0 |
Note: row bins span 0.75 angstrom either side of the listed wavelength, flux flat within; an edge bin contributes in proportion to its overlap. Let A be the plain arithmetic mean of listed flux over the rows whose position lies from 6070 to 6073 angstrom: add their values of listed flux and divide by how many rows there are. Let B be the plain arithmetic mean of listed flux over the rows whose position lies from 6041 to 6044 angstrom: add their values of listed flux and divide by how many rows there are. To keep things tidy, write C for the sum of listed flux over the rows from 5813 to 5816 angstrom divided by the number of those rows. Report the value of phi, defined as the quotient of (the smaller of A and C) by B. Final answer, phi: 0.95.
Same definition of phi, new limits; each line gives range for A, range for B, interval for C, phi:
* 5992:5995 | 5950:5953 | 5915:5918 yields 1.00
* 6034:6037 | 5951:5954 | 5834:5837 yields 1.04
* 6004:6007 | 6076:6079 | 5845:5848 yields 1.00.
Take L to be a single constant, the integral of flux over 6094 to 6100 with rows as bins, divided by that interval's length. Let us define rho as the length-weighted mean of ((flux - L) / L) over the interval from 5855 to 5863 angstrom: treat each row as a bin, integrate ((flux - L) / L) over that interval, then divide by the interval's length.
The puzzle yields -0.008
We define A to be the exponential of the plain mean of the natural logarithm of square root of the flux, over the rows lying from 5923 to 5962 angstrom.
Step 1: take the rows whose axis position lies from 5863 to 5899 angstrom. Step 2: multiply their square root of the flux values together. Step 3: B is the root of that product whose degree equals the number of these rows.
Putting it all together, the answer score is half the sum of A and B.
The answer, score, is 4.05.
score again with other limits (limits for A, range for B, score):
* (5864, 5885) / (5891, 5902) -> 3.93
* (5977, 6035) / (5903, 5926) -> 4.13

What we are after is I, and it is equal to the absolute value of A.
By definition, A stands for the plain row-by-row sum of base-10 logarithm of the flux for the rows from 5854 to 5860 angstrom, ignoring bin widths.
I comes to 4.82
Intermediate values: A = 4.82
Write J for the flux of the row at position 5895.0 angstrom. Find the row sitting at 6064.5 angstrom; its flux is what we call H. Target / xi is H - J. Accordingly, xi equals 4.3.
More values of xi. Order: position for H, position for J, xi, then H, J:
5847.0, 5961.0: 0.7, 17.45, 16.74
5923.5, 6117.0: 0.0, 16.81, 16.8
